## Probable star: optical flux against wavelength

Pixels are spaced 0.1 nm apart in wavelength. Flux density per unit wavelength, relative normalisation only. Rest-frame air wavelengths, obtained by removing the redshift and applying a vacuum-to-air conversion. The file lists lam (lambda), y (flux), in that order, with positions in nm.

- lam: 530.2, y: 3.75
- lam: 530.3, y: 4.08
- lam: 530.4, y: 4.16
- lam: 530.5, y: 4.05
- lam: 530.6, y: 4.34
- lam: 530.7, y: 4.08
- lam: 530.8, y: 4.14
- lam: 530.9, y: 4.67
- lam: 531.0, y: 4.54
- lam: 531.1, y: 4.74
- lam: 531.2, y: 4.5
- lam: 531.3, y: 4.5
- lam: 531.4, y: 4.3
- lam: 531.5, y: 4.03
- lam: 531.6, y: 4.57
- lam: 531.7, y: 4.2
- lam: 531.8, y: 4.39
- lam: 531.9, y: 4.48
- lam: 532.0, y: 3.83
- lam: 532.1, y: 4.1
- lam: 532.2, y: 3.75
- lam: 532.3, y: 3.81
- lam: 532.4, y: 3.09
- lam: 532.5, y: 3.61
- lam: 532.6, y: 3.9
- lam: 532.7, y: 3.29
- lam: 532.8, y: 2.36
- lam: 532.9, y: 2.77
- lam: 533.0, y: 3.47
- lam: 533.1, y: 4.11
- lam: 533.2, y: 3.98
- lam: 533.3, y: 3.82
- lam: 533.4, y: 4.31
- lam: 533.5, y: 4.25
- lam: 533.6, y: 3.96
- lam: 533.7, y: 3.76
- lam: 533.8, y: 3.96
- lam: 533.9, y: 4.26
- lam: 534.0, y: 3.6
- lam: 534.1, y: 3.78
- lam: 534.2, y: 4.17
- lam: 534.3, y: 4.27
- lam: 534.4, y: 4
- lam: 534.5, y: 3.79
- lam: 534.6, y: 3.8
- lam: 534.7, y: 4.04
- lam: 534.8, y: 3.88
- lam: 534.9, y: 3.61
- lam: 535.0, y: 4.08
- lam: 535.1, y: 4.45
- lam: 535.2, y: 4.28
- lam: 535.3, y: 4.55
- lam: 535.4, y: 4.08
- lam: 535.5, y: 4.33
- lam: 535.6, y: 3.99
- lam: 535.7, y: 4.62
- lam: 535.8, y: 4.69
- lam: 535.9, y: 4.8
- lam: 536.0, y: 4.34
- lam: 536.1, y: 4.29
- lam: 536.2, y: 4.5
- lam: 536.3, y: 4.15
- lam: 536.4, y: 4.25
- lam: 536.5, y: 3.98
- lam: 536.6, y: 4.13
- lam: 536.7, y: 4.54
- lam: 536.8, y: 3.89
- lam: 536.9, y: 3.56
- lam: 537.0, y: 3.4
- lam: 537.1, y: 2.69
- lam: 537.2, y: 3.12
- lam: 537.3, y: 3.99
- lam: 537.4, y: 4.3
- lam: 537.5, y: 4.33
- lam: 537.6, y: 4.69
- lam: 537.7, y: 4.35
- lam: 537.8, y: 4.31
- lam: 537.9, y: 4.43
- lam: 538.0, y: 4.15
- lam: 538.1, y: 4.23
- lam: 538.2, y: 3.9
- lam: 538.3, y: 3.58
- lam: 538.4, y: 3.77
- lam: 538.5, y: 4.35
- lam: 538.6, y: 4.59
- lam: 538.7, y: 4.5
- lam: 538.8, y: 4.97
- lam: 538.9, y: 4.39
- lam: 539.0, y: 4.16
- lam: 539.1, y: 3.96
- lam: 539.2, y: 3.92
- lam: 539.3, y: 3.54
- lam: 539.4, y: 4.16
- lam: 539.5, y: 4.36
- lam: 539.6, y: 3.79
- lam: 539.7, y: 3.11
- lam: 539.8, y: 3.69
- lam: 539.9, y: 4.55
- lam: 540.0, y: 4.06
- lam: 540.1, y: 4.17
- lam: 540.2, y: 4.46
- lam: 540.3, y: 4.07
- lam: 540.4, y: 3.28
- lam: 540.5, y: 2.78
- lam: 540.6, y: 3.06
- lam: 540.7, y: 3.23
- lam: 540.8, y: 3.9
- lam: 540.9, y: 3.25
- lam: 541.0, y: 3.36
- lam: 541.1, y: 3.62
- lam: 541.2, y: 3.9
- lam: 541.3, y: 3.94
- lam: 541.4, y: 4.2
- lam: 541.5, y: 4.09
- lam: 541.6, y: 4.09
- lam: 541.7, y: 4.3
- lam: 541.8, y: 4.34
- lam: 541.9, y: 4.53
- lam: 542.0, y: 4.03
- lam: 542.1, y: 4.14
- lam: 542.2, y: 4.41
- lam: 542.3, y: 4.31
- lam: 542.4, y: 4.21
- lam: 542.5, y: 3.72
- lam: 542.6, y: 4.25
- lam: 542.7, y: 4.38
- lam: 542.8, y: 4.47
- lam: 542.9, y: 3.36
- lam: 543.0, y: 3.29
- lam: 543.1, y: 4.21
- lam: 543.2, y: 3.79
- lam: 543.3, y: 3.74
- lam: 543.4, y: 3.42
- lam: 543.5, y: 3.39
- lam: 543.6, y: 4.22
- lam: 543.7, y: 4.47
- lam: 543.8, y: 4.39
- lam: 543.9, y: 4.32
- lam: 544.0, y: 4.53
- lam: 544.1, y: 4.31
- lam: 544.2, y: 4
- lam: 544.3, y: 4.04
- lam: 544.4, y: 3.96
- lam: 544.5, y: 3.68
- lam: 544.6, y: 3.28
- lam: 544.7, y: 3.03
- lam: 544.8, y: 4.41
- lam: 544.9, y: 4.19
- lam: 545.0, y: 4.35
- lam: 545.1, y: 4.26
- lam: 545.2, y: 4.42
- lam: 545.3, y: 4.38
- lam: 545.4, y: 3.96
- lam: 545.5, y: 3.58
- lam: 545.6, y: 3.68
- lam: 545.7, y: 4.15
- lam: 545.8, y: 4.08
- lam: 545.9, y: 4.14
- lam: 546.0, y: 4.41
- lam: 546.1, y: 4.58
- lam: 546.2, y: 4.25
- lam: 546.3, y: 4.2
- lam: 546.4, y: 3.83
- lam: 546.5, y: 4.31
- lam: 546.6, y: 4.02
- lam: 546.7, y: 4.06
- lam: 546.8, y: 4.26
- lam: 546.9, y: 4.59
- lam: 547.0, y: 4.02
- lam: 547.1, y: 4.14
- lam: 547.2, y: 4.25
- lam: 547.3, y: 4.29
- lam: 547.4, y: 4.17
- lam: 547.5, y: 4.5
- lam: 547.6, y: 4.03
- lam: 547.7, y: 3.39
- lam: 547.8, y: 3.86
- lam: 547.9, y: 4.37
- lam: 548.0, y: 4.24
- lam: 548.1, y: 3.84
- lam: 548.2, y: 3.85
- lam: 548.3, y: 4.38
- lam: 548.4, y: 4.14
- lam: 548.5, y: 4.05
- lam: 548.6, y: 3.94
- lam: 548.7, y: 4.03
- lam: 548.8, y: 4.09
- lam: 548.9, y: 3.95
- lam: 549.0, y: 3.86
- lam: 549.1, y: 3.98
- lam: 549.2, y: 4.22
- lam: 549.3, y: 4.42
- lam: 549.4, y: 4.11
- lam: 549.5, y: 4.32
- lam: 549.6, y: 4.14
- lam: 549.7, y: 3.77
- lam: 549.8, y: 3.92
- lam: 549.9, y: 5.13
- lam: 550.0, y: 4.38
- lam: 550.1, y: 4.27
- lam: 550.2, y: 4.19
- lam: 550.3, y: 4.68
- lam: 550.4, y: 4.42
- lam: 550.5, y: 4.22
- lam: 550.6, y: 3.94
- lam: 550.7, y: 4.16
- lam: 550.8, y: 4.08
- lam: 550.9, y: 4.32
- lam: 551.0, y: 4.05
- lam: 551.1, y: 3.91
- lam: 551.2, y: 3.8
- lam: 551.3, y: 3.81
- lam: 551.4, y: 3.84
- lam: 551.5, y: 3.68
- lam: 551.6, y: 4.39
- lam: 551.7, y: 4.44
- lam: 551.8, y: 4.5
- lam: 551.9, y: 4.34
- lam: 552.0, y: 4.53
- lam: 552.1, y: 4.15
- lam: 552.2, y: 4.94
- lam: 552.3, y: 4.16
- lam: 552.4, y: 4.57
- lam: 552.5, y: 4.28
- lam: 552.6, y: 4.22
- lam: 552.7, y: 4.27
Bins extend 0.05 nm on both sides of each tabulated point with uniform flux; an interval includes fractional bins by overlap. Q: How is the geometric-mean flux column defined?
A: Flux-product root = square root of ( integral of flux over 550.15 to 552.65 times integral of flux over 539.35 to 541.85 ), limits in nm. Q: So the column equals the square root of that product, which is 10.1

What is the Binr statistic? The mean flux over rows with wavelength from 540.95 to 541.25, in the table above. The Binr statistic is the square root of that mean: 1.90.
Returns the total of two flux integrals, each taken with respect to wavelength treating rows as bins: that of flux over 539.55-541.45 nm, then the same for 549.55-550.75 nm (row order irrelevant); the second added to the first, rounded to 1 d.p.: 12.2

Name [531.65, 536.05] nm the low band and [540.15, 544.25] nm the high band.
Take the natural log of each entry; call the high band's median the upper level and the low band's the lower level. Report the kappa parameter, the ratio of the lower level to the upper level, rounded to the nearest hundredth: 0.98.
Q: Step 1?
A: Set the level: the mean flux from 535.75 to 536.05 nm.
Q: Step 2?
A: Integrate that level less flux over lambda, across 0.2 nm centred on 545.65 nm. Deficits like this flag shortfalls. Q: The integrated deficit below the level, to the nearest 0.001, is 0.139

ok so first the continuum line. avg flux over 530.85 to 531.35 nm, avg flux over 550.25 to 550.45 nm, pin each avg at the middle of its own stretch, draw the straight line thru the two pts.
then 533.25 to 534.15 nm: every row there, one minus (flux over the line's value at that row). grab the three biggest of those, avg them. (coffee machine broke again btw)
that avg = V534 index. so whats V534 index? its 0.19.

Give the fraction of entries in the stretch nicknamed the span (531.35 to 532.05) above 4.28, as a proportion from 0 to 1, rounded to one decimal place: 0.6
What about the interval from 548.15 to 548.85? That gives 0.1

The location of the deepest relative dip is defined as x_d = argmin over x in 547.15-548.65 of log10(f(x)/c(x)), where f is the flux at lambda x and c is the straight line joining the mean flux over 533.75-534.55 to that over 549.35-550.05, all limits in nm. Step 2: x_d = 547.7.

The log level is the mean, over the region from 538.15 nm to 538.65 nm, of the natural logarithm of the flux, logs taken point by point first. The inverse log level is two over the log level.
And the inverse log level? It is 1.44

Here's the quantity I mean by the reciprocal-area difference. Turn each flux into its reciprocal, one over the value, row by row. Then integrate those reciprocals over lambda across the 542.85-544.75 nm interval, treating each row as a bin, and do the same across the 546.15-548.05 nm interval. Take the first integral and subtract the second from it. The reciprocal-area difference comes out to 0.04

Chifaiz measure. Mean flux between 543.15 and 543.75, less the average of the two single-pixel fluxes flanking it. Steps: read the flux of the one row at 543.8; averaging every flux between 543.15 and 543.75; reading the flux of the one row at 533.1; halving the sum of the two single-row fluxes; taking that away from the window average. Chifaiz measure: -0.41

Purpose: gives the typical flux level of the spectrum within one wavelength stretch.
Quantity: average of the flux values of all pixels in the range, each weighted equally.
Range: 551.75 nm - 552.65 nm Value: 4.41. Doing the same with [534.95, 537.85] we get 4.16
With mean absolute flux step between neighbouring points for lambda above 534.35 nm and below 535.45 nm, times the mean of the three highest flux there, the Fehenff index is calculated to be 1.2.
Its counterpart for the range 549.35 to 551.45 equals 1.3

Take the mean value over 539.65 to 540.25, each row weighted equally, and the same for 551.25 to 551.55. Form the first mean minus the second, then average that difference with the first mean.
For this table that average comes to 2.1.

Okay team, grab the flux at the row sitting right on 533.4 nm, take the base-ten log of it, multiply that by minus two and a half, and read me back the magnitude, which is -1.59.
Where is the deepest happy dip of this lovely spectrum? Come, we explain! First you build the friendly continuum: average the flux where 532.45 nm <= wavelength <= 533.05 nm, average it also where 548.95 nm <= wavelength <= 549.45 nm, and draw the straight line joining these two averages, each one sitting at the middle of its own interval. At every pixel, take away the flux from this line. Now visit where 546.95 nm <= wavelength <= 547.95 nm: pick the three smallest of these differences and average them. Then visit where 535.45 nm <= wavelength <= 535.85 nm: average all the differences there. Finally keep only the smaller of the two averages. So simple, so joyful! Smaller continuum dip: -1.0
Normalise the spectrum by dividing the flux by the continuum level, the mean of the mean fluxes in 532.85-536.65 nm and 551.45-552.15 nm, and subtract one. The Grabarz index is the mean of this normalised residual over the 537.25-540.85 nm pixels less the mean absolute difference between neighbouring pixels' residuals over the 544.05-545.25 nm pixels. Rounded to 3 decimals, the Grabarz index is -0.110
